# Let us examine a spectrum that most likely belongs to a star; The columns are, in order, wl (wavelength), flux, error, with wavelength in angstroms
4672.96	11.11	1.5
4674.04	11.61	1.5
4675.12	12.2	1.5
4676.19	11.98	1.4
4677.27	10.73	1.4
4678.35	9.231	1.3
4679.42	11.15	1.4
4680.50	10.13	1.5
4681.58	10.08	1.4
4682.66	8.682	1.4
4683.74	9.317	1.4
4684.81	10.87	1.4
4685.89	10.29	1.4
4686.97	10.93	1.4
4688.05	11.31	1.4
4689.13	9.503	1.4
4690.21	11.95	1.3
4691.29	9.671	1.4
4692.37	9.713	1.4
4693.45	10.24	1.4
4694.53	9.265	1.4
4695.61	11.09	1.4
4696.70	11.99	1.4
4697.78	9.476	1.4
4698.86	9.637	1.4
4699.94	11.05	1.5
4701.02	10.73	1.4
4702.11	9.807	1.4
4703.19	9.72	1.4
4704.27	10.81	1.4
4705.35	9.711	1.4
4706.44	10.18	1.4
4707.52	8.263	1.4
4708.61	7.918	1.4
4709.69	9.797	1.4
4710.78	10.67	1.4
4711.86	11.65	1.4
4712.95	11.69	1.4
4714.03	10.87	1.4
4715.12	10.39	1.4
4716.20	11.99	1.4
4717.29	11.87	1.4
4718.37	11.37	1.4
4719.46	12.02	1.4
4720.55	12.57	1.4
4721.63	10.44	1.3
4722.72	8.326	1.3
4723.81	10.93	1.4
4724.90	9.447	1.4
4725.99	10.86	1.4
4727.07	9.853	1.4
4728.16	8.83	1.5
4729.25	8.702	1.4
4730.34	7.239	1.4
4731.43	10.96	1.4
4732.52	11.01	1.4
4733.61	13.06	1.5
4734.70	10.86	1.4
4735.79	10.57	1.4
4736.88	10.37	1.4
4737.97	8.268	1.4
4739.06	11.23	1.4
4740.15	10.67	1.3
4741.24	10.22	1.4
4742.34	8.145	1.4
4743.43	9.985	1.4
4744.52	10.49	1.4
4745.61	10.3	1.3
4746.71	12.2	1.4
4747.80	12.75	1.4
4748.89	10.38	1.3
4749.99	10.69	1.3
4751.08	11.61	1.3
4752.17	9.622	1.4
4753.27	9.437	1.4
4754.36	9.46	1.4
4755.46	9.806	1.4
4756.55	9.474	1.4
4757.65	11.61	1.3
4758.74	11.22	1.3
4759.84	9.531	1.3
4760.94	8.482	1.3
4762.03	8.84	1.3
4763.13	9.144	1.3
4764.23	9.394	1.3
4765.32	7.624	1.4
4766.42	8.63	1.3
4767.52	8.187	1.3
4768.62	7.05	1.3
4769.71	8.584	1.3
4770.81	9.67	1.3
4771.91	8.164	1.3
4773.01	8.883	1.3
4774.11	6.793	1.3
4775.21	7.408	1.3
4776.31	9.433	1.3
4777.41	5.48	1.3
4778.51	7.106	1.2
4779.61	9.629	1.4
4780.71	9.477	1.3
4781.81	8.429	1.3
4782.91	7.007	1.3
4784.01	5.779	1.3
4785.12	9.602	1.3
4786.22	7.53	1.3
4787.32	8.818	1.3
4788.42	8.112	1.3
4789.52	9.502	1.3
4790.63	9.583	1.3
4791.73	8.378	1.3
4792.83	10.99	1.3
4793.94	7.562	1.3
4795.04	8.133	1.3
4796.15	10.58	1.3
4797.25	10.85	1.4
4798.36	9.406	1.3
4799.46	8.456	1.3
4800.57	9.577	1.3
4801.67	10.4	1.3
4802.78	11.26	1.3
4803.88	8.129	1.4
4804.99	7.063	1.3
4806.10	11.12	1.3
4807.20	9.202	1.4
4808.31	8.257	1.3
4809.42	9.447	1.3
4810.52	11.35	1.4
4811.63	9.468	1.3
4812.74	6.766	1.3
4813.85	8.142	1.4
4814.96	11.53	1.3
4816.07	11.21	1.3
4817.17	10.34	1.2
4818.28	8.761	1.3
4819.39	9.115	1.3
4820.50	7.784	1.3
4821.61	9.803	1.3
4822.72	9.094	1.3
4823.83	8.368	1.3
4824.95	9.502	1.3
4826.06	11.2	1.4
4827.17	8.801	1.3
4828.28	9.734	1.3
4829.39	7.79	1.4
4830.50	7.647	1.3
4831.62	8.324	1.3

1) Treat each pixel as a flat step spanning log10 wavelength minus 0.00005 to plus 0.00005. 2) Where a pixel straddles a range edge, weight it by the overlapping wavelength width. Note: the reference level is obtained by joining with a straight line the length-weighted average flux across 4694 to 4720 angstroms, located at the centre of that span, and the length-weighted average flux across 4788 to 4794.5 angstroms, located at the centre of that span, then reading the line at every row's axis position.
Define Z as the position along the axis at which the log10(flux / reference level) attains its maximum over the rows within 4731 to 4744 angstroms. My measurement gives 4733.61 angstroms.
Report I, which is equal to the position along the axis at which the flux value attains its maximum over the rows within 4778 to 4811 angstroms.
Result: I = 4810.52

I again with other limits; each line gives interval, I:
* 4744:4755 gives 4747.80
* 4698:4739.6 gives 4733.61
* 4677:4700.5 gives 4696.70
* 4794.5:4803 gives 4802.78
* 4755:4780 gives 4757.65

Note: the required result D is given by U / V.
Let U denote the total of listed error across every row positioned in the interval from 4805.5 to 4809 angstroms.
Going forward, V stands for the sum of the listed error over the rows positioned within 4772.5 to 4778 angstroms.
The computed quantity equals 0.6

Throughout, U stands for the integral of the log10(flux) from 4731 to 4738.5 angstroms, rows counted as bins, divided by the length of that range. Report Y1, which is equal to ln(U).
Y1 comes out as 0.027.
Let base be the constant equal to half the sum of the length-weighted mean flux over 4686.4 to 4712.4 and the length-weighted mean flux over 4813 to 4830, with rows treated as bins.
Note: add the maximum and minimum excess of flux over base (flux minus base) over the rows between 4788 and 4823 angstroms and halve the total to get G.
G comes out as -0.6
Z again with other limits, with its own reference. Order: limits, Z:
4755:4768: 4757.65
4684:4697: 4696.70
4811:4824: 4814.96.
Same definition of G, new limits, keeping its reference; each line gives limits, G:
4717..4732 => 0.1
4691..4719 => 0.2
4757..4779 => -1.2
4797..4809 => -0.6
